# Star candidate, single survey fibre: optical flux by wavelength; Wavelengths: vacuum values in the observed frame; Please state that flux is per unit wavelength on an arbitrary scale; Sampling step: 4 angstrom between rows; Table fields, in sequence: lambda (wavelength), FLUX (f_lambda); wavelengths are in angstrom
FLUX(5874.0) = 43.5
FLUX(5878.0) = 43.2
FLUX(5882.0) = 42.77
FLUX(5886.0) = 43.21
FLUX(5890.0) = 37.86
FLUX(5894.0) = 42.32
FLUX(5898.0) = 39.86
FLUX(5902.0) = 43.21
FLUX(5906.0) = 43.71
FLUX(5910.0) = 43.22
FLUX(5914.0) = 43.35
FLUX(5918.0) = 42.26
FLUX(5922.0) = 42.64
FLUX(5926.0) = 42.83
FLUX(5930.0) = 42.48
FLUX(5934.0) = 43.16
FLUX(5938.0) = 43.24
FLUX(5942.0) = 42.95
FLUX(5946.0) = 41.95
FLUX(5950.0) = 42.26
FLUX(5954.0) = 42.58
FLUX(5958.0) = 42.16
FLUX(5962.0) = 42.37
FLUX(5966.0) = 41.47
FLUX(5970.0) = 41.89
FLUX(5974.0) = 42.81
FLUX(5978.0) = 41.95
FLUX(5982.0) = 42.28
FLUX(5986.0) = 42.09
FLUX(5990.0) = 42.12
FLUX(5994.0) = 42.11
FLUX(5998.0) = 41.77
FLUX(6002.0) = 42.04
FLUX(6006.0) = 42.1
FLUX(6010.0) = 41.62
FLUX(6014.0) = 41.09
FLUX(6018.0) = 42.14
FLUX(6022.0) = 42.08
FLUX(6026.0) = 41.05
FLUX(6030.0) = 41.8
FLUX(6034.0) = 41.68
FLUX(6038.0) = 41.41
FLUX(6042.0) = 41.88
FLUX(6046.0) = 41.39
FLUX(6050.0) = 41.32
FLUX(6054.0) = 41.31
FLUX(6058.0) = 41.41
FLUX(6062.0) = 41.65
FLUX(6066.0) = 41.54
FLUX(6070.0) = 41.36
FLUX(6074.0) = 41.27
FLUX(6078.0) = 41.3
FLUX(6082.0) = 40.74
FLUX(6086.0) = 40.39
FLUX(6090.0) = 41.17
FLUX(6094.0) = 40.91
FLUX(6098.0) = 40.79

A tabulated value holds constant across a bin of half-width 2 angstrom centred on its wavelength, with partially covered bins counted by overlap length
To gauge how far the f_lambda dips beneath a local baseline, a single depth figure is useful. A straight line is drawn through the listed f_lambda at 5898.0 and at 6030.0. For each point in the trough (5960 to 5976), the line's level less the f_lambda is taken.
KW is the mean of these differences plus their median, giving -2.5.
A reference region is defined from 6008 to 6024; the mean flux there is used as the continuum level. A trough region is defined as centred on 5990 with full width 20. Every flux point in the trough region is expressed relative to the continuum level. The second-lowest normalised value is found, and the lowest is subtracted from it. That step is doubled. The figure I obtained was 0.0153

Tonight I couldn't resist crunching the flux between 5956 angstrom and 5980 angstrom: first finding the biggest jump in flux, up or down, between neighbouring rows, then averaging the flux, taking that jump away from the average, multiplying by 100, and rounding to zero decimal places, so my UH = 4119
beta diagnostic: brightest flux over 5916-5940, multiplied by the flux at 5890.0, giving 1637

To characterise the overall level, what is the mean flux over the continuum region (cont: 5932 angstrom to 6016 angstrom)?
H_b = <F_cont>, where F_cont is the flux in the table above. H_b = 42.19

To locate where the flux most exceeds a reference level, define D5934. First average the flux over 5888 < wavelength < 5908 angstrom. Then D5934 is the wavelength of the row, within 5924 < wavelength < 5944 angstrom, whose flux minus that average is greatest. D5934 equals 5938.0 angstrom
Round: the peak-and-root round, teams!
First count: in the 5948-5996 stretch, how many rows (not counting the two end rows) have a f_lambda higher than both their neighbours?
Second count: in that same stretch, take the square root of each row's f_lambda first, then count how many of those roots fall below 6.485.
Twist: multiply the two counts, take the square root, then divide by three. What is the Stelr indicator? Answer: 1.3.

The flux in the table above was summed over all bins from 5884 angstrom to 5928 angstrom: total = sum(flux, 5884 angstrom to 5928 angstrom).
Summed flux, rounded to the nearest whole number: 464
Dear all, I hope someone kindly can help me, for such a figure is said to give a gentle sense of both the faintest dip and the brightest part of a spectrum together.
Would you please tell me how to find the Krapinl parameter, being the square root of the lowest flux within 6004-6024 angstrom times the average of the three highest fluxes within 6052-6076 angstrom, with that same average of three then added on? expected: 82.8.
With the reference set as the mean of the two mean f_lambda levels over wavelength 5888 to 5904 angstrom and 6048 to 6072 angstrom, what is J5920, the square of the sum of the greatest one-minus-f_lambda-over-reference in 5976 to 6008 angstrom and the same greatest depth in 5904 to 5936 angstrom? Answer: 0.0019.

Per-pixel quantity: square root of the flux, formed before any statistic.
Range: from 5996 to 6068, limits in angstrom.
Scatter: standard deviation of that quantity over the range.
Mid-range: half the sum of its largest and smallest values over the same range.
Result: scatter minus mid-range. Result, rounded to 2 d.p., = -6.42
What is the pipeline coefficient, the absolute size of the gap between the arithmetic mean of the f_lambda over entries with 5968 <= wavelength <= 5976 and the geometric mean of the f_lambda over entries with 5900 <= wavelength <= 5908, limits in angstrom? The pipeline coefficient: 1.1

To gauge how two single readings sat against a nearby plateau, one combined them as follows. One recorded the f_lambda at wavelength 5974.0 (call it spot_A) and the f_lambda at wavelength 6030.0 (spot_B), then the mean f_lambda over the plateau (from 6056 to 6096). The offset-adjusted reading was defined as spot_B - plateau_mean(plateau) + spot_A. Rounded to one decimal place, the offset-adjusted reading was 43.4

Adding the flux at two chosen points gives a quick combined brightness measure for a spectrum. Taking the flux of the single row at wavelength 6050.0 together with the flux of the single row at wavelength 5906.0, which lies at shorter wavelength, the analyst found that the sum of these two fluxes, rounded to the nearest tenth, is 85.0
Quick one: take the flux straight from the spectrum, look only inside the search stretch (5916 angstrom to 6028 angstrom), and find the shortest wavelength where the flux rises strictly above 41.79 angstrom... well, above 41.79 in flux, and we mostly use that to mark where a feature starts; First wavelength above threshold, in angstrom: 5918.0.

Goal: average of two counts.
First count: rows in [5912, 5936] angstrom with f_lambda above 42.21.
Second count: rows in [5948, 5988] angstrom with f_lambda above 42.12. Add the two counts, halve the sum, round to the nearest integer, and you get 6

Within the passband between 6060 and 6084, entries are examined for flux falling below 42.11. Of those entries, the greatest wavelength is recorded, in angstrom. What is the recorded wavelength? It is 6082.0 angstrom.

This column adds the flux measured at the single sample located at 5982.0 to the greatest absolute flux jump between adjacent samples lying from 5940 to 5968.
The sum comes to 43.3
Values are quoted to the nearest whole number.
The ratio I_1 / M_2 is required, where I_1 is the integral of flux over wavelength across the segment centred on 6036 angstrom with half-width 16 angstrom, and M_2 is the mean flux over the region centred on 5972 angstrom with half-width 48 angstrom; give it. 32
